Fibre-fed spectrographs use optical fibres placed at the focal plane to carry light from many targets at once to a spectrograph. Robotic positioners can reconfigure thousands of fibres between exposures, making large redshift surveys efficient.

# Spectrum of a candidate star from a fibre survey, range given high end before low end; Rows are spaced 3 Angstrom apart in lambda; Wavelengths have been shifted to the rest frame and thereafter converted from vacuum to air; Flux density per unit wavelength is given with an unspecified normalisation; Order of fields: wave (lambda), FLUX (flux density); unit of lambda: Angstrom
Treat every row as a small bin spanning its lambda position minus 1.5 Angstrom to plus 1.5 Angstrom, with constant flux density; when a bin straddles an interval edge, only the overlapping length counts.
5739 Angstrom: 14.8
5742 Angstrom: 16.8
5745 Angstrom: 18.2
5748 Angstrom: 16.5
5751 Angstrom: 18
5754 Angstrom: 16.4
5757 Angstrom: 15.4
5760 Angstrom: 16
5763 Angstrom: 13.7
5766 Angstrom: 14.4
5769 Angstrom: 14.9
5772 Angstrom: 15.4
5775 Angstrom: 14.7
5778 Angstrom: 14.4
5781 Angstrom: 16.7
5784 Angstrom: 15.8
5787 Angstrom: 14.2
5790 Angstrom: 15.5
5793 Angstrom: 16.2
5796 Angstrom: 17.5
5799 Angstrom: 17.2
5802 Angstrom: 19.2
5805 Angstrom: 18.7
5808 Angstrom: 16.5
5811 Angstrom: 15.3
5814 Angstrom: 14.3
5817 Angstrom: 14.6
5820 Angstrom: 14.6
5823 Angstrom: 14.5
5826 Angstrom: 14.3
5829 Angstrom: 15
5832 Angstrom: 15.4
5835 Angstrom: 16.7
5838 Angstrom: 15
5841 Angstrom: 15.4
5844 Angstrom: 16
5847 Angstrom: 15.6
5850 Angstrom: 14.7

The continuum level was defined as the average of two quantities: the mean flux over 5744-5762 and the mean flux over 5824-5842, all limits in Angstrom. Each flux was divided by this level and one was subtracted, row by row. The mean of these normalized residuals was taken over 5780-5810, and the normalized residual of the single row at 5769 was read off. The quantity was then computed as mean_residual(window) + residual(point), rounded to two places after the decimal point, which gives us -0.02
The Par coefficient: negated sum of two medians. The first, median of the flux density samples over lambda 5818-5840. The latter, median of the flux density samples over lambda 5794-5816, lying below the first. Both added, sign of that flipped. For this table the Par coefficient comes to -32.2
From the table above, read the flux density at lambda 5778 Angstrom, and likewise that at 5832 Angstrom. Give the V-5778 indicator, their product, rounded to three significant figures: 222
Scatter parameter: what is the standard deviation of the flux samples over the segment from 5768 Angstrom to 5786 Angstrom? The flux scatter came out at 0.8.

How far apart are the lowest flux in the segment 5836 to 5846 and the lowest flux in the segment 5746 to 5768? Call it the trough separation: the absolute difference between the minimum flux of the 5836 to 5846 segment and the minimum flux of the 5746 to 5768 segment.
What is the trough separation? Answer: 1.30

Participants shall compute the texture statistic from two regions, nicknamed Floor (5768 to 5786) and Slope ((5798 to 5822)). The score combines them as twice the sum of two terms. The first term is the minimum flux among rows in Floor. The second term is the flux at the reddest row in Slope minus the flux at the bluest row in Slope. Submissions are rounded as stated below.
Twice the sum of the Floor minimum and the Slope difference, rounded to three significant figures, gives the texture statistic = 23.6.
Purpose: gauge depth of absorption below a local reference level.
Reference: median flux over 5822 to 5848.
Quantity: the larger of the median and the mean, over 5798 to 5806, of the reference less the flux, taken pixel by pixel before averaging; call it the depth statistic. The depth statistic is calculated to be -3.0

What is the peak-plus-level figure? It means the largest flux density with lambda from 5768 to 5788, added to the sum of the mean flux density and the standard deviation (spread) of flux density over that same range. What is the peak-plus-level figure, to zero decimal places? 33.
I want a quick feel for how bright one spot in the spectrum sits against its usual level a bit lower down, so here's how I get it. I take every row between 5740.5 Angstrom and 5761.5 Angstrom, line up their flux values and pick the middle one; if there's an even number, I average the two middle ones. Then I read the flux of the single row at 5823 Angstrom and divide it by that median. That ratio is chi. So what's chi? 0.88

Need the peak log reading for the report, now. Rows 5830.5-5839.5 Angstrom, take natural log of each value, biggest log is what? 2.82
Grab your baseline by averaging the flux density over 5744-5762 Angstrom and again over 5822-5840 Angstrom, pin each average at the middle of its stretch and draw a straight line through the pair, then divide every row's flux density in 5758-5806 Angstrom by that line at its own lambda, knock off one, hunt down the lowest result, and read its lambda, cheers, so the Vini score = 5763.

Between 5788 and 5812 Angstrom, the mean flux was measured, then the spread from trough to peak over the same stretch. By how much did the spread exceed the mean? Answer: -13.1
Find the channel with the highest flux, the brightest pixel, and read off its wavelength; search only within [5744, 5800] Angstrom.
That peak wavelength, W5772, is 5745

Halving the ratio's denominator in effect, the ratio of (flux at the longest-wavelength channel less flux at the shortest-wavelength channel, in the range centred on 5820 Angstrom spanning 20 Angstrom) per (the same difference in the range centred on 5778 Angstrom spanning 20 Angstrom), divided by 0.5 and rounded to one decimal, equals 0.9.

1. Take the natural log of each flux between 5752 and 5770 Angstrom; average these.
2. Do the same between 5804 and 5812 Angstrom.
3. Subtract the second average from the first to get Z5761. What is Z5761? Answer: -0.10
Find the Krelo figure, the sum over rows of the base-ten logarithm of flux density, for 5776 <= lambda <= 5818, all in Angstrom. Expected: 17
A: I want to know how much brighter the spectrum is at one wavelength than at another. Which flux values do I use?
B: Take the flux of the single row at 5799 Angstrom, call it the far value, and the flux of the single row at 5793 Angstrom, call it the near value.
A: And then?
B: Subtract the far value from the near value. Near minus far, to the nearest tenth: -1.0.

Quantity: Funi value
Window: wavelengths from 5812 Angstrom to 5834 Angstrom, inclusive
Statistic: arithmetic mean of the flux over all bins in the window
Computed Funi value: 14.7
